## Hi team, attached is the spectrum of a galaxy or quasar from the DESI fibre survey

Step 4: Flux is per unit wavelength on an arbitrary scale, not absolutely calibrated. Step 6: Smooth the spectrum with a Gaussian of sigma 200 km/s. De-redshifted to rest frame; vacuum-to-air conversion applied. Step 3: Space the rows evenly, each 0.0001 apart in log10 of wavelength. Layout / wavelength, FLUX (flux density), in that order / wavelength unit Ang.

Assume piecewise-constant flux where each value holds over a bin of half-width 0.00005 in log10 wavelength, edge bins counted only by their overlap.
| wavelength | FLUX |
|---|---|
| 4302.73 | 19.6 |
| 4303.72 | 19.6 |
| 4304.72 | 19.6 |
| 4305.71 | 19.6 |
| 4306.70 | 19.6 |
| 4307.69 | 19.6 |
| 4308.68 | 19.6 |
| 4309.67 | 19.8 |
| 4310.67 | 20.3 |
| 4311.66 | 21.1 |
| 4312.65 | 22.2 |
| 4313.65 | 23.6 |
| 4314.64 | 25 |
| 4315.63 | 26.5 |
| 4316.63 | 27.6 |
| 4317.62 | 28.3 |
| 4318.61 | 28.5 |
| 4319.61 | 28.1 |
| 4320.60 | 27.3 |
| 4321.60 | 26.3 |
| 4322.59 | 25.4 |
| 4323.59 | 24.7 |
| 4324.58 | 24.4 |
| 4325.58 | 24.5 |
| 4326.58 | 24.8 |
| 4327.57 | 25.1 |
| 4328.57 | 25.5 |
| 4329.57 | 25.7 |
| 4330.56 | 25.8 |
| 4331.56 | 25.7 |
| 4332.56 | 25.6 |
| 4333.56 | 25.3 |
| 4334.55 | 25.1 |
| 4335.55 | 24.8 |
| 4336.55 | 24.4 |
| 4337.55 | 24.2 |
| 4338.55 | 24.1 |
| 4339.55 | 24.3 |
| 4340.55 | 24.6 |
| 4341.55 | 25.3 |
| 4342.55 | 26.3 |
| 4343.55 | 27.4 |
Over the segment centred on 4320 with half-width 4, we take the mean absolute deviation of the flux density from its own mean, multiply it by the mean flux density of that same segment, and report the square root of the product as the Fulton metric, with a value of 5.6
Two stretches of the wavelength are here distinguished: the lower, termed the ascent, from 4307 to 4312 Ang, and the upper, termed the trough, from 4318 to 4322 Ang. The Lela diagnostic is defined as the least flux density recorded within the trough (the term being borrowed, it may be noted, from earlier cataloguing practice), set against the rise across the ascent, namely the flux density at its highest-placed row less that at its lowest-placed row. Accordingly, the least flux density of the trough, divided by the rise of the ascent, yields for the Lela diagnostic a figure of 18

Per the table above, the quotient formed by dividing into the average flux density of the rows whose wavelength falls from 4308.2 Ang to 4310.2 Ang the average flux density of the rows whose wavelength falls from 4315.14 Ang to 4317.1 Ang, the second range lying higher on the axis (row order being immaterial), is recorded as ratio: 0.73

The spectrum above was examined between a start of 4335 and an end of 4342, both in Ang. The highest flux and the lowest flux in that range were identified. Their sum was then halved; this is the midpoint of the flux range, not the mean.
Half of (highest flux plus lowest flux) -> 24.7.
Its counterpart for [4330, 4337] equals 25.1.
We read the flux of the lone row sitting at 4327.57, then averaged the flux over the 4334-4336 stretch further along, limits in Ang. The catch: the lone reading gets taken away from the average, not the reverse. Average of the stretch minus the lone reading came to 0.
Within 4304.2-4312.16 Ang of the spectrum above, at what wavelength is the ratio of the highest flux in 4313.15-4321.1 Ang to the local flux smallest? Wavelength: 4311.66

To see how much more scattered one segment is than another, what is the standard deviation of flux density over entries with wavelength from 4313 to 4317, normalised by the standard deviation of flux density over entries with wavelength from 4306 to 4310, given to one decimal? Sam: 17.5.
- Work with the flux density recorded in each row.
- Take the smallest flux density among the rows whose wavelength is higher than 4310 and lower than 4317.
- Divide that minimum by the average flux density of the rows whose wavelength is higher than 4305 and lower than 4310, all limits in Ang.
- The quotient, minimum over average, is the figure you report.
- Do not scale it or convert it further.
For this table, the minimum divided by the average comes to 1.03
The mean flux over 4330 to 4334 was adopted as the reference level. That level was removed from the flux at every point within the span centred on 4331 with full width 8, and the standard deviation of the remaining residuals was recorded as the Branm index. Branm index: 0.3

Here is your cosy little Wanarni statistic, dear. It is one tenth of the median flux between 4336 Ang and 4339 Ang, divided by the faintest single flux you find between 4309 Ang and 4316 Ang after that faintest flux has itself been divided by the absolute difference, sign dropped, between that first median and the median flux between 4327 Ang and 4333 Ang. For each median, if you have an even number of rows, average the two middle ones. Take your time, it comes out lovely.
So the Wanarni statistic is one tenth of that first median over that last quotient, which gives 0.18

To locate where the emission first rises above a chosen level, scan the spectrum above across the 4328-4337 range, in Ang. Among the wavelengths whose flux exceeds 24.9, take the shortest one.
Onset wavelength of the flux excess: 4328.57 Ang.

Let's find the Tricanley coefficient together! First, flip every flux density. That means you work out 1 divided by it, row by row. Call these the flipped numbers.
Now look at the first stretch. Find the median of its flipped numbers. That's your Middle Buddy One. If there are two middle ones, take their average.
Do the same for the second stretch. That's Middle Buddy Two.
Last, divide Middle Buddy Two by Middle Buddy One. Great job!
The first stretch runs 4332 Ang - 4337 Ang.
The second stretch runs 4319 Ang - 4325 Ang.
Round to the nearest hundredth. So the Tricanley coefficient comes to 0.97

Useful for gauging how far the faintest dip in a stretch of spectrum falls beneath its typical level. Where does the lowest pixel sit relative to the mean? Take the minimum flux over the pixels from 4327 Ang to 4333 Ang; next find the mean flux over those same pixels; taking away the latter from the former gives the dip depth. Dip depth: -0.5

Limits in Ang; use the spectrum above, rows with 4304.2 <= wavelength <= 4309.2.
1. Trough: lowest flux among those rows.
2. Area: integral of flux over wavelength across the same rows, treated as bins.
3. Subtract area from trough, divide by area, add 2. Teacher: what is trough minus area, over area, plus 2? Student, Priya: 1.20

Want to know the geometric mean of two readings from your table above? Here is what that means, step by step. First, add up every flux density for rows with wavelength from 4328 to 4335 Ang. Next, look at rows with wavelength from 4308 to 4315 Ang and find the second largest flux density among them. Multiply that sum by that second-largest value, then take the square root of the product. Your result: 64.9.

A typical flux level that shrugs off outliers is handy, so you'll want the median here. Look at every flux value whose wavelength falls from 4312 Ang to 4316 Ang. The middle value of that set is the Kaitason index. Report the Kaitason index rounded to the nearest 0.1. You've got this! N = 24.3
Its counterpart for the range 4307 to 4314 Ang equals 20.3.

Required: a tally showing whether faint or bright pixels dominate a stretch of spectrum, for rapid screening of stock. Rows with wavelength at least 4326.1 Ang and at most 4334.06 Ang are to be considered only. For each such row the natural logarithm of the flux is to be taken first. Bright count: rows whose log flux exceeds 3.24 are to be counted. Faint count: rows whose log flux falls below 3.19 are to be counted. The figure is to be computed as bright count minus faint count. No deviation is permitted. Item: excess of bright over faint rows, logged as 4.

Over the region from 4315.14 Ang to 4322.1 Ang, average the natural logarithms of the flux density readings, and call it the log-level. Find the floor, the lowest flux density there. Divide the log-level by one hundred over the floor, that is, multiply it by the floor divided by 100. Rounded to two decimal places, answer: 0.87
